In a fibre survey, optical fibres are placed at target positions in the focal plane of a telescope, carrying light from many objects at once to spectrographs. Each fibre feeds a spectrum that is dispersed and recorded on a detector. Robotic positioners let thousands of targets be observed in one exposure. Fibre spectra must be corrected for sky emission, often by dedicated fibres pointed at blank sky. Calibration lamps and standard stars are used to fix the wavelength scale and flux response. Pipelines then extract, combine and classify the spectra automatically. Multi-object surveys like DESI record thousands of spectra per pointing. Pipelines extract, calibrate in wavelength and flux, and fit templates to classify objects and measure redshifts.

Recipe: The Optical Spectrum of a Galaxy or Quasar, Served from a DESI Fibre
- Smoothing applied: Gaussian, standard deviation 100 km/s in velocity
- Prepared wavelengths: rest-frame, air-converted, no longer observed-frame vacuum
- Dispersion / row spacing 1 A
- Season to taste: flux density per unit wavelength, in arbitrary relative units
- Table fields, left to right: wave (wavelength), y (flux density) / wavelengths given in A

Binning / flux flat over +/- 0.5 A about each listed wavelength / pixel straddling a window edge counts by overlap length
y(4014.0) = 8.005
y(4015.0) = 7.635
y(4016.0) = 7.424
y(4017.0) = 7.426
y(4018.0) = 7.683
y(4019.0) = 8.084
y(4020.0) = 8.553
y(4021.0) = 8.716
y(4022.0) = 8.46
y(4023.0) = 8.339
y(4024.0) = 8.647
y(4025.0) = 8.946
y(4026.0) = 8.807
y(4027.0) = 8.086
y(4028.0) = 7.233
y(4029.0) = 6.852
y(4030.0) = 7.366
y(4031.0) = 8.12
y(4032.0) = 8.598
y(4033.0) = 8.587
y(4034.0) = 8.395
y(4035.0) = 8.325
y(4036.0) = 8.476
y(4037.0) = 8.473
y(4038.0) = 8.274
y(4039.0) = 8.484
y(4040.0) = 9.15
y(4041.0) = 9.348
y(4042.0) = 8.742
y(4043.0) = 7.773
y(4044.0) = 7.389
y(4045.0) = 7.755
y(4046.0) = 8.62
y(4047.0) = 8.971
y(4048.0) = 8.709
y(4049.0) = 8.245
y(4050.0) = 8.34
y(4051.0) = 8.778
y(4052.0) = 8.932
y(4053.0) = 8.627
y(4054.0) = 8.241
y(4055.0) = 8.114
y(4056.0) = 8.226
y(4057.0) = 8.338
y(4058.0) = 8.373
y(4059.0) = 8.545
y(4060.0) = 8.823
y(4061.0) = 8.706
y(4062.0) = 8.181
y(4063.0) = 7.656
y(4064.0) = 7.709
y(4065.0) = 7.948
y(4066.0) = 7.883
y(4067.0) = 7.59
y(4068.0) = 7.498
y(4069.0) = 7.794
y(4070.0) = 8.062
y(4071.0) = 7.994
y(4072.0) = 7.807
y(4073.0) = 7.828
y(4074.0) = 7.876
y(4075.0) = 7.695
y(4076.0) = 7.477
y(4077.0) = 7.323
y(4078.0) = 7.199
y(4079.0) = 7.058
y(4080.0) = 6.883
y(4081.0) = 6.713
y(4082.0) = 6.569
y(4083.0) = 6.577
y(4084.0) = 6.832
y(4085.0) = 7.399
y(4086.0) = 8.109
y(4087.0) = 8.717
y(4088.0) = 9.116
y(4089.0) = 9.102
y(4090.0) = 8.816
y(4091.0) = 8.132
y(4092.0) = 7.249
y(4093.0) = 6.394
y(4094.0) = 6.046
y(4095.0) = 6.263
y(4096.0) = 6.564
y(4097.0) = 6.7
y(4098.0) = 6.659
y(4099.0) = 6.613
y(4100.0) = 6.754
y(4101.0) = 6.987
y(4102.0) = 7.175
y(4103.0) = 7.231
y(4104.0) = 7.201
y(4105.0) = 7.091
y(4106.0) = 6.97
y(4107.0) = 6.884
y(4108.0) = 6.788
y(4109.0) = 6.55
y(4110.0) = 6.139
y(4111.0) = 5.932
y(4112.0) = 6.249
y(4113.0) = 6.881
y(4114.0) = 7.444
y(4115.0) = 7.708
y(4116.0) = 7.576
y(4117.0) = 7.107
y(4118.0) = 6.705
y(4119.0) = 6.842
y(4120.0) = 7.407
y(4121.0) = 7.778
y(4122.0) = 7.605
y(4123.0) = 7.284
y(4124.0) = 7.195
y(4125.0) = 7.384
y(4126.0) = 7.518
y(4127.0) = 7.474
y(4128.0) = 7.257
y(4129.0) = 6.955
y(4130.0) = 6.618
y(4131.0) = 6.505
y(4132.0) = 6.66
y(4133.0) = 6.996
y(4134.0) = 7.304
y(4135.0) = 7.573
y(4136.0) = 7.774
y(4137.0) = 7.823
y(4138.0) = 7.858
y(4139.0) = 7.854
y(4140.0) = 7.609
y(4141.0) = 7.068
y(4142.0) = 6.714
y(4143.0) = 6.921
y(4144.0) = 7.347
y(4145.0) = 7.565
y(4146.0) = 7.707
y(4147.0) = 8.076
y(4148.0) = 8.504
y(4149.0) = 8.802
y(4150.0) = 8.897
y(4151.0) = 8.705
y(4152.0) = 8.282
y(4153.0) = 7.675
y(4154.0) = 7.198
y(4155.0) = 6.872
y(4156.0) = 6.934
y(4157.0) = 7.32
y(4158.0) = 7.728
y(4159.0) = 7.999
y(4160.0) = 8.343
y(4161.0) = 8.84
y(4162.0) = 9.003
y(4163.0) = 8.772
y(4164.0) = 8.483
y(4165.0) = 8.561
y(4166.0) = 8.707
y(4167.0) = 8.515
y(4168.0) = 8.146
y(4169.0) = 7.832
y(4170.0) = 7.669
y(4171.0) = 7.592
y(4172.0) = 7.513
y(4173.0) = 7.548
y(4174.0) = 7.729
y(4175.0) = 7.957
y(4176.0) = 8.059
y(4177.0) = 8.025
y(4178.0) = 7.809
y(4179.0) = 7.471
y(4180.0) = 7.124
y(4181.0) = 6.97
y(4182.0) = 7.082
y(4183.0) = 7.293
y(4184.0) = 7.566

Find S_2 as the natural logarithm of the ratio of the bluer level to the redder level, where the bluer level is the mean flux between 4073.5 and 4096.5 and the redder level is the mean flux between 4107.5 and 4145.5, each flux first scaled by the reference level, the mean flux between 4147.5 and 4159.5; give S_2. 0.03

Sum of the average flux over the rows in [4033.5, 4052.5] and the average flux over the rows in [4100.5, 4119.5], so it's 15.4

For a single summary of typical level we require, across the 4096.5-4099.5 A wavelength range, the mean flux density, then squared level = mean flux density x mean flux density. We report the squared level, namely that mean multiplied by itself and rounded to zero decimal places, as 44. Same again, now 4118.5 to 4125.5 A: 54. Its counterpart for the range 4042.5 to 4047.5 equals 66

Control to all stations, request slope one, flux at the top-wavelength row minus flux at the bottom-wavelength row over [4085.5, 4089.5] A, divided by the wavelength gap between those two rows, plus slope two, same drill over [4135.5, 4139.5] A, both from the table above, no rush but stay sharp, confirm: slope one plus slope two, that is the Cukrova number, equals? 0.36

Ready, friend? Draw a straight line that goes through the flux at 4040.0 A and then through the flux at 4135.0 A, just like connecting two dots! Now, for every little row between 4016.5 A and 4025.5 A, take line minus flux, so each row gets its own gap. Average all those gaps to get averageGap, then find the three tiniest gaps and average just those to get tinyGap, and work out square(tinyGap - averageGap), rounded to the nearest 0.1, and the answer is 0.2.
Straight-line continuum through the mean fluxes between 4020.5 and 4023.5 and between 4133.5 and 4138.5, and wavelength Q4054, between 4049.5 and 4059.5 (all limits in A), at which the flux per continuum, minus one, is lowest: 4055.0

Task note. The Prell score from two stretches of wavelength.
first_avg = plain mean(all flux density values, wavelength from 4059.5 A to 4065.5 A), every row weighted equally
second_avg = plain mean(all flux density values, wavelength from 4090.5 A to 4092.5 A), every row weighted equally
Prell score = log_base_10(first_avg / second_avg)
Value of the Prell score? 0.026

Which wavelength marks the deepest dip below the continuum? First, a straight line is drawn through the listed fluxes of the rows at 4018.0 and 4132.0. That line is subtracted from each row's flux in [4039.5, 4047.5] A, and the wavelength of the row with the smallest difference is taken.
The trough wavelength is 4044.0 A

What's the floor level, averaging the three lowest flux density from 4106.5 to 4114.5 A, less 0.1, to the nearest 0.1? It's 6.0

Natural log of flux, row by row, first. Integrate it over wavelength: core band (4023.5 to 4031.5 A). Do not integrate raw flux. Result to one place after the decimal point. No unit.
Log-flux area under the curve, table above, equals 16.6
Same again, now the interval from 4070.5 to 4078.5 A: 16.3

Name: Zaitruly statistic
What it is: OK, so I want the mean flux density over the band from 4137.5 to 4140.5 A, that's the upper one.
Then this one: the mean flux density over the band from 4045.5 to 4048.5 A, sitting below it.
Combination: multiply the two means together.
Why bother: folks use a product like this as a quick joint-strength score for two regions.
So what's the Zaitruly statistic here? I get 68.1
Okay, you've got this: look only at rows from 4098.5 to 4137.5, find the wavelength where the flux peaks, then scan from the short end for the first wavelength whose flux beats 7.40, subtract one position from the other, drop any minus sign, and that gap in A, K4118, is 23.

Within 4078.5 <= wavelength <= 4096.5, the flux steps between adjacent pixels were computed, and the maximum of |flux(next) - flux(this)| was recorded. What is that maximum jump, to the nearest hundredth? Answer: 0.88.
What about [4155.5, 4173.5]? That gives 0.50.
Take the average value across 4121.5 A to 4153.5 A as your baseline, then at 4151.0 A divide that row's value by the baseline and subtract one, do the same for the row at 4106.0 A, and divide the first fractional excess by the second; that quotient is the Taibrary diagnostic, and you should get -2.0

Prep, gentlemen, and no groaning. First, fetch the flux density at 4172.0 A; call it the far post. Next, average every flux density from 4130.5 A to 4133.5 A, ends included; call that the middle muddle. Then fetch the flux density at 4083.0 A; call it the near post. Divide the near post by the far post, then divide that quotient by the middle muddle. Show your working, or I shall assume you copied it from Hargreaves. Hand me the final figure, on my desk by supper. 0.130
